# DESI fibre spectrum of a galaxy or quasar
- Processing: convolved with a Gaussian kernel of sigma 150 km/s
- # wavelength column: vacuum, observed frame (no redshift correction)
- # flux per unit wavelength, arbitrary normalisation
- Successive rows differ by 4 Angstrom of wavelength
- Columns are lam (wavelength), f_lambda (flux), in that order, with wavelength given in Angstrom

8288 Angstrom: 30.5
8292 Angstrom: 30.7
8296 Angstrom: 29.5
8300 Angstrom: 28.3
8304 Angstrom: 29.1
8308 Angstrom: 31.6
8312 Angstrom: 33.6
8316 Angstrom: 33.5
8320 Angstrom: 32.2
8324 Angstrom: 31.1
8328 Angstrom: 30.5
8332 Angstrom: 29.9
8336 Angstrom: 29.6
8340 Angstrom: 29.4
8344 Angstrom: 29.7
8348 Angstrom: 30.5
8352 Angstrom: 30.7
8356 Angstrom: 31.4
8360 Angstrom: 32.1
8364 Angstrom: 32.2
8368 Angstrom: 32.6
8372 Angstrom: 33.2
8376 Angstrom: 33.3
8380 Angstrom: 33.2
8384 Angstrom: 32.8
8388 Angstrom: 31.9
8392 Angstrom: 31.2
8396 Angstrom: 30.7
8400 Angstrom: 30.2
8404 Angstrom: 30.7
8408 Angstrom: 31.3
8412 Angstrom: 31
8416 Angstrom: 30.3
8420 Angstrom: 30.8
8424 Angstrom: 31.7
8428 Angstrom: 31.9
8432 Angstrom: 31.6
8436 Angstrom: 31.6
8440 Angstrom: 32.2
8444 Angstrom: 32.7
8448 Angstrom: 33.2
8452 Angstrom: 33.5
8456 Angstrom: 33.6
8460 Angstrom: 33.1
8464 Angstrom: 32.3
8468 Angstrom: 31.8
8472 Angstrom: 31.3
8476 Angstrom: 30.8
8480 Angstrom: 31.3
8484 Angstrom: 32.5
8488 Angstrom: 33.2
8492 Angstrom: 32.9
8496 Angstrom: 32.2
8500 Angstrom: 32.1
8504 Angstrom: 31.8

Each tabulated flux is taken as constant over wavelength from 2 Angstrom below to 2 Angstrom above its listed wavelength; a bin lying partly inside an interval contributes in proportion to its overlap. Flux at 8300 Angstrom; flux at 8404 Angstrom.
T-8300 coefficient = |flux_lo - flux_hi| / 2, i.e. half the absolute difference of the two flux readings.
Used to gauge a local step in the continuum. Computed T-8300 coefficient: 1.2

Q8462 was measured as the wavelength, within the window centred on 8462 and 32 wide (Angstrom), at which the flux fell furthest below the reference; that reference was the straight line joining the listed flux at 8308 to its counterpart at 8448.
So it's 8476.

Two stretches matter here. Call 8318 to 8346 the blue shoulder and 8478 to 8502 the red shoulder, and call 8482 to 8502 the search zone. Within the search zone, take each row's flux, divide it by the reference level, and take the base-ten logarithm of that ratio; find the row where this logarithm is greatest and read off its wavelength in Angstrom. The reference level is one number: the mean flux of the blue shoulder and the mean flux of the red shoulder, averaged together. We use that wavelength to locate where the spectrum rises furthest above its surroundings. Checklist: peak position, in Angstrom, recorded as 8488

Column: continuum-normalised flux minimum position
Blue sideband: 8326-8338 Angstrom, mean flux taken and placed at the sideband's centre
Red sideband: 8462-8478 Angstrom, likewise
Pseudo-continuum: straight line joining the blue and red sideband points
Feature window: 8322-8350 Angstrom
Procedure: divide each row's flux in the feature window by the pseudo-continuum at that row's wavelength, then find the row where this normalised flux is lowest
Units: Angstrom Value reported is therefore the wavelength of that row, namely 8340 Angstrom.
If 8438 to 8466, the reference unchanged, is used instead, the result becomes 8464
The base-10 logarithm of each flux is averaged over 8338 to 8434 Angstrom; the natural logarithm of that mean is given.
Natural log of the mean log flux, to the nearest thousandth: 0.404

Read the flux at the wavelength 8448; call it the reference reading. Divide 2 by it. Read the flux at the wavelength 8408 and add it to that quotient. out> 31.4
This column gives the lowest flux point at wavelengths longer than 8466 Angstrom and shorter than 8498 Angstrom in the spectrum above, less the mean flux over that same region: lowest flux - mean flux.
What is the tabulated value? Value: -1.2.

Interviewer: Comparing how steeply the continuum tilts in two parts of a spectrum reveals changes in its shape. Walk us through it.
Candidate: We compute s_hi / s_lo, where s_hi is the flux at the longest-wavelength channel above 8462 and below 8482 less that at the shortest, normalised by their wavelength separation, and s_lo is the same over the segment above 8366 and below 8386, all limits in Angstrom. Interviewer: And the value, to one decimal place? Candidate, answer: -5.0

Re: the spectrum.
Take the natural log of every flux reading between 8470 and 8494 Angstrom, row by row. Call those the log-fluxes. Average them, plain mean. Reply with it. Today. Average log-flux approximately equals 3.47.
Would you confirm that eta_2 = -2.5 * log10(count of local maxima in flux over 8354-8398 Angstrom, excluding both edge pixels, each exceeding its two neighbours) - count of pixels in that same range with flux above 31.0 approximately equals -10.0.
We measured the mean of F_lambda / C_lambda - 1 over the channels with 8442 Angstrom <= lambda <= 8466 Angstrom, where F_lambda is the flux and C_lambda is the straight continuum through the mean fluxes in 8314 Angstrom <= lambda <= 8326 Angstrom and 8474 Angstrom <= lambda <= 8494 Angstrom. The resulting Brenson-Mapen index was 0.028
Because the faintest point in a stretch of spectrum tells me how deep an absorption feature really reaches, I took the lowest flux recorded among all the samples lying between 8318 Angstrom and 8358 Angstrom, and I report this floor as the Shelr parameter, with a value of 29.4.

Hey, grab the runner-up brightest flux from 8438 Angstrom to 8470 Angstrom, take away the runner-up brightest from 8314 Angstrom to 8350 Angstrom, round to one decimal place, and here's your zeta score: 1.3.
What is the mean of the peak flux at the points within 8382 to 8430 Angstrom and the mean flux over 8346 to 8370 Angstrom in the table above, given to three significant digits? 32.2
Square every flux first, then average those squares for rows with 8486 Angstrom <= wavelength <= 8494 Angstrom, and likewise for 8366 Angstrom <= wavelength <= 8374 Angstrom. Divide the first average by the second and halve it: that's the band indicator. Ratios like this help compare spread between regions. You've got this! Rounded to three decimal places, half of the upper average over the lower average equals 0.505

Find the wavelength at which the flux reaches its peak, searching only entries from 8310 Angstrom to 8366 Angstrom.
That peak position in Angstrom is 8312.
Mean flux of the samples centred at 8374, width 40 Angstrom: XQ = 32.4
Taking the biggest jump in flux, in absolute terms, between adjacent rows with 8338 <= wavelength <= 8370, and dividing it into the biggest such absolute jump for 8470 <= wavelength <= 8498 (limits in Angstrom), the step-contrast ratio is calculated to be 1.5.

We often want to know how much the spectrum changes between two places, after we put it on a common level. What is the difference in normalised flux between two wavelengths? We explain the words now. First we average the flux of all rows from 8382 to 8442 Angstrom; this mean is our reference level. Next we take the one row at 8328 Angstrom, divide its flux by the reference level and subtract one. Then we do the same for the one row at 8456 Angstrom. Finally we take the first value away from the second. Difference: 0.10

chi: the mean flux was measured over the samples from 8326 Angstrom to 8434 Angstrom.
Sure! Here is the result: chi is 31.3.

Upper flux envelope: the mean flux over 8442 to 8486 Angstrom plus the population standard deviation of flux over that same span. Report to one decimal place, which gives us 33.3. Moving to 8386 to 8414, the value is 31.5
